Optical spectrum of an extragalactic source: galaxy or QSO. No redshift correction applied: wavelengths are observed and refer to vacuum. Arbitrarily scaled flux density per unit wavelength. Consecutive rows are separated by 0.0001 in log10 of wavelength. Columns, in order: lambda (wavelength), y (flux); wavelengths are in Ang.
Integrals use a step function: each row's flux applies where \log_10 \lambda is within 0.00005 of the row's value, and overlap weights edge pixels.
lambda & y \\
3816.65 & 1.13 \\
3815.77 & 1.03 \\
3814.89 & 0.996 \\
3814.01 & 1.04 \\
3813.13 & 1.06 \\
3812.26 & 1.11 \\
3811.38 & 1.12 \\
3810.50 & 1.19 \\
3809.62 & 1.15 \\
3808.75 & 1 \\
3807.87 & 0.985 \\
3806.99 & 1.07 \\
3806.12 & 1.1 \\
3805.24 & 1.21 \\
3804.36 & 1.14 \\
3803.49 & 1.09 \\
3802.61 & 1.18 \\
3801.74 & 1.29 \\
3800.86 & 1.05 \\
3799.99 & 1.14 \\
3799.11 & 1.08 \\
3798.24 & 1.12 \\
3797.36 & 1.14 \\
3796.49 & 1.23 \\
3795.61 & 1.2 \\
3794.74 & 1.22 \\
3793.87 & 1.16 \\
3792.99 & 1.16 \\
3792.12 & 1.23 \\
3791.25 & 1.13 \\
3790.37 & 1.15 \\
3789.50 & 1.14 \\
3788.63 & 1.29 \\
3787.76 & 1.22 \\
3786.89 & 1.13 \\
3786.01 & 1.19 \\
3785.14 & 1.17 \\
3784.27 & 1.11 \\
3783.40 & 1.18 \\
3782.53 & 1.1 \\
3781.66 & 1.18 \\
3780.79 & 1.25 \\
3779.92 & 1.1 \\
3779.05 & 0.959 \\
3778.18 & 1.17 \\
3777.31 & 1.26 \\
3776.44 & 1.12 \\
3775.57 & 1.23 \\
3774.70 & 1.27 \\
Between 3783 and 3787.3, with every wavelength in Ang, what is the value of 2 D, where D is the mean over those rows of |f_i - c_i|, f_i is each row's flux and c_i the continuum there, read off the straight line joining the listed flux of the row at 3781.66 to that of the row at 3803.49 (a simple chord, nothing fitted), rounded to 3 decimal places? 0.051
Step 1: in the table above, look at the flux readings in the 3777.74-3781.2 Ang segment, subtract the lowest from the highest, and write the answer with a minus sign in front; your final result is -0.291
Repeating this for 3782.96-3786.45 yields -0.080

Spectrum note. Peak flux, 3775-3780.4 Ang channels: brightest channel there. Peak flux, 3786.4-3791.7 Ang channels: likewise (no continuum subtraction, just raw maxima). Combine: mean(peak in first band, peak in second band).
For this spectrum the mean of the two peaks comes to 1.275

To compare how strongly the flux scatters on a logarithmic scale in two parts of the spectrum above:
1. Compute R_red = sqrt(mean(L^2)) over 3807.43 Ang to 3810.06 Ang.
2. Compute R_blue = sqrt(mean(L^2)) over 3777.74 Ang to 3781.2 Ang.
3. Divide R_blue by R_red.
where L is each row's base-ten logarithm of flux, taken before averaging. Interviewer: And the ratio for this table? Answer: 1.8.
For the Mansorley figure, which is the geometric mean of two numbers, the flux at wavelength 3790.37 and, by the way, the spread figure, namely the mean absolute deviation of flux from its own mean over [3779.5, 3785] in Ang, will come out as 0.24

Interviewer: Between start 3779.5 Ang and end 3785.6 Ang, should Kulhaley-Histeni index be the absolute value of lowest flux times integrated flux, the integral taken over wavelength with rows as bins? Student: 7.8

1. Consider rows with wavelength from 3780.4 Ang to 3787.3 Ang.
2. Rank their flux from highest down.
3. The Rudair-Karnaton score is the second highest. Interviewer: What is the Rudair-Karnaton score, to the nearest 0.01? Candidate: 1.19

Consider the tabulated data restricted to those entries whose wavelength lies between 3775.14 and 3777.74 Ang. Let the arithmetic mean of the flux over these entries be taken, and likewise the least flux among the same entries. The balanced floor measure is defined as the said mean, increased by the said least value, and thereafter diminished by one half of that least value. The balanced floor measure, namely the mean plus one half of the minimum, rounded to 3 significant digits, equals 1.76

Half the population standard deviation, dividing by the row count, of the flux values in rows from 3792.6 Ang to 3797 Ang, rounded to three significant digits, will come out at 0.0147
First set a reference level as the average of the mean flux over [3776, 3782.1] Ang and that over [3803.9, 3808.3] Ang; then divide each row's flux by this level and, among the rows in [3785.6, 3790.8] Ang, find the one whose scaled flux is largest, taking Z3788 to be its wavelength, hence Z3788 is 3788.63 Ang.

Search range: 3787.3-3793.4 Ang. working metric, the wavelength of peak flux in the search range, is 3788.63 Ang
